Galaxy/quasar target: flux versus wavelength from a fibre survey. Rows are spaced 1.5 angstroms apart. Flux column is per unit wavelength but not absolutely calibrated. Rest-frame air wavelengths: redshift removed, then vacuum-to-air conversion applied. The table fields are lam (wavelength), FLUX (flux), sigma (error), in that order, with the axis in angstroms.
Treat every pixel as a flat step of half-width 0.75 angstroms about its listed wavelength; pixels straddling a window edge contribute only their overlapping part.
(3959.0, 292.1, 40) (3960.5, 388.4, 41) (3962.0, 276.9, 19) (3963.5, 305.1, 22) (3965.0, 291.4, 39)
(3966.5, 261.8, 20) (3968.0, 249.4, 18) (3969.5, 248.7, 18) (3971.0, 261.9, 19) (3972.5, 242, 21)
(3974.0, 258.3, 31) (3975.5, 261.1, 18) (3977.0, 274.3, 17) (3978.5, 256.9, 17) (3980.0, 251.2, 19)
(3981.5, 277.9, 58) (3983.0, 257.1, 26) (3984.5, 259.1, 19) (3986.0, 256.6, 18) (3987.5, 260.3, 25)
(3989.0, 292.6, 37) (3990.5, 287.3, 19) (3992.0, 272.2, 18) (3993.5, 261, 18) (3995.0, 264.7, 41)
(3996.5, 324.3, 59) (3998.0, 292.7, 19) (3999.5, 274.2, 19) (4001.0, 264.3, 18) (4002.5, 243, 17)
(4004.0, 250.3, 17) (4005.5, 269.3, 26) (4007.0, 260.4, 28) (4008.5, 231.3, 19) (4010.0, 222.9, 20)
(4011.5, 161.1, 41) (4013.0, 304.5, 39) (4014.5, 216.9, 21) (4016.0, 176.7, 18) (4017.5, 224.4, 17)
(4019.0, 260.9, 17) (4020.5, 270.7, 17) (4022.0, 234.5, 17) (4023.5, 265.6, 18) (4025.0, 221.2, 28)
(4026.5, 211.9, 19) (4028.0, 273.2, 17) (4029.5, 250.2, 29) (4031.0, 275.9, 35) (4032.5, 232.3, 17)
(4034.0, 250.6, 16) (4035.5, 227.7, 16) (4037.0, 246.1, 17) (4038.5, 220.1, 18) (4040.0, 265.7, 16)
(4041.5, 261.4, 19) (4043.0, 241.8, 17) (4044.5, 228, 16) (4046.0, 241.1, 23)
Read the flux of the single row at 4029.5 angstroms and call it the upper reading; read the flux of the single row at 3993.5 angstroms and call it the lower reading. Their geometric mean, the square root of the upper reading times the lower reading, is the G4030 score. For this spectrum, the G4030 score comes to 256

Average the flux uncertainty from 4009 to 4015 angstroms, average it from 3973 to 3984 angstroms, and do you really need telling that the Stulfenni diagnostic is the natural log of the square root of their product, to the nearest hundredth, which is 3.34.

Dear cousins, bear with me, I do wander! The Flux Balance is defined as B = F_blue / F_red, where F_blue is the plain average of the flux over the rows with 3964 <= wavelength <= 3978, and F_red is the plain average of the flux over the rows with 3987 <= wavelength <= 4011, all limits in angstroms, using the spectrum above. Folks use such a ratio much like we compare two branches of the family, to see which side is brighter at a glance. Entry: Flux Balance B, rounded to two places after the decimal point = 0.98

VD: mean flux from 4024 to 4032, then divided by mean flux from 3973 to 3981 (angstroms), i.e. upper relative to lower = 0.947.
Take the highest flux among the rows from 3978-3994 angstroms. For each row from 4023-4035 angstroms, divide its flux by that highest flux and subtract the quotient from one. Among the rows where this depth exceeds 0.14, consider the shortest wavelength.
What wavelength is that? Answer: 4025.0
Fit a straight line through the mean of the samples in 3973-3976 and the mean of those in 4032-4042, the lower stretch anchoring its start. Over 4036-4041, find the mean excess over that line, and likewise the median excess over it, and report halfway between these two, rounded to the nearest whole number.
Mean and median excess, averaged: 2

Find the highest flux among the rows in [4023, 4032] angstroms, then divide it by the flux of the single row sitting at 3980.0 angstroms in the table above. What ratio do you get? 1.10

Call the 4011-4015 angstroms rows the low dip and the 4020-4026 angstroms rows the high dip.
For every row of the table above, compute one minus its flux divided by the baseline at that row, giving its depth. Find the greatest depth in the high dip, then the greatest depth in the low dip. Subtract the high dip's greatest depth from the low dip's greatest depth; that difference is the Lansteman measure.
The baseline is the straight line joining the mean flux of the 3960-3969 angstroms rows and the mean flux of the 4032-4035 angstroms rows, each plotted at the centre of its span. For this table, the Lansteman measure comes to 0.27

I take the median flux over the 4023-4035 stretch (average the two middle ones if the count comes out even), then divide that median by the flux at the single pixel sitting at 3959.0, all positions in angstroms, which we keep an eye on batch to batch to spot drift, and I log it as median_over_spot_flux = 0.86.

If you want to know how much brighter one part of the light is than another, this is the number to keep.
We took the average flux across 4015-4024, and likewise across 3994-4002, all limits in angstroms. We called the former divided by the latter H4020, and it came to 0.84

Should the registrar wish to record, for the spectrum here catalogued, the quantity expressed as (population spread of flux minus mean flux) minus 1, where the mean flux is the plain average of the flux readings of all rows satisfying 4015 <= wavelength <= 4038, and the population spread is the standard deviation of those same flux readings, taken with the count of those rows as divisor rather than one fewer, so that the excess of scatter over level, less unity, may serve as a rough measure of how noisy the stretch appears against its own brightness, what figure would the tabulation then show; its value -216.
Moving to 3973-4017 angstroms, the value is -226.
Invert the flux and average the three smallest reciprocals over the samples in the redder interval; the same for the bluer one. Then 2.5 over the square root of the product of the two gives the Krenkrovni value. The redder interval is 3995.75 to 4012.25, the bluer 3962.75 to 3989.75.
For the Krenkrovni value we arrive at 740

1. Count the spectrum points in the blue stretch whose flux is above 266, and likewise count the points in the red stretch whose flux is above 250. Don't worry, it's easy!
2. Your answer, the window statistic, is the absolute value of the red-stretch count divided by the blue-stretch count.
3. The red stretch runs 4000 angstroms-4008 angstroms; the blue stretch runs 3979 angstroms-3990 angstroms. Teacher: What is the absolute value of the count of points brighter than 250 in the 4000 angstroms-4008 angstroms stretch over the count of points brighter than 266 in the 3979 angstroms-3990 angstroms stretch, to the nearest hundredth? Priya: 2.00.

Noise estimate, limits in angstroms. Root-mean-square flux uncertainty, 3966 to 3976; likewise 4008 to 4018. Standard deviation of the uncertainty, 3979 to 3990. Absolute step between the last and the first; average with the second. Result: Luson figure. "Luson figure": 17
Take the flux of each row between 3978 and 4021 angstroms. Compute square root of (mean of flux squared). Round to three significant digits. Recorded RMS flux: 259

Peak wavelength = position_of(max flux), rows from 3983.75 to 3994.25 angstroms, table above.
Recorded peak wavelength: 3989.0 angstroms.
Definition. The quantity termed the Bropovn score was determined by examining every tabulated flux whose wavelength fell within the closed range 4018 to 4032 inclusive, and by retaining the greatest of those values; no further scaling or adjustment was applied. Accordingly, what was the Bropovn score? 275.9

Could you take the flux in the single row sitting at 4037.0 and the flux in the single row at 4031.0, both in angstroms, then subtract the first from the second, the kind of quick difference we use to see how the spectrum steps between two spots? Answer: 30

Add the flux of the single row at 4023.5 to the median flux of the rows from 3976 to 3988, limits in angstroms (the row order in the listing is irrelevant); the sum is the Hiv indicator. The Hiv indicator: 524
